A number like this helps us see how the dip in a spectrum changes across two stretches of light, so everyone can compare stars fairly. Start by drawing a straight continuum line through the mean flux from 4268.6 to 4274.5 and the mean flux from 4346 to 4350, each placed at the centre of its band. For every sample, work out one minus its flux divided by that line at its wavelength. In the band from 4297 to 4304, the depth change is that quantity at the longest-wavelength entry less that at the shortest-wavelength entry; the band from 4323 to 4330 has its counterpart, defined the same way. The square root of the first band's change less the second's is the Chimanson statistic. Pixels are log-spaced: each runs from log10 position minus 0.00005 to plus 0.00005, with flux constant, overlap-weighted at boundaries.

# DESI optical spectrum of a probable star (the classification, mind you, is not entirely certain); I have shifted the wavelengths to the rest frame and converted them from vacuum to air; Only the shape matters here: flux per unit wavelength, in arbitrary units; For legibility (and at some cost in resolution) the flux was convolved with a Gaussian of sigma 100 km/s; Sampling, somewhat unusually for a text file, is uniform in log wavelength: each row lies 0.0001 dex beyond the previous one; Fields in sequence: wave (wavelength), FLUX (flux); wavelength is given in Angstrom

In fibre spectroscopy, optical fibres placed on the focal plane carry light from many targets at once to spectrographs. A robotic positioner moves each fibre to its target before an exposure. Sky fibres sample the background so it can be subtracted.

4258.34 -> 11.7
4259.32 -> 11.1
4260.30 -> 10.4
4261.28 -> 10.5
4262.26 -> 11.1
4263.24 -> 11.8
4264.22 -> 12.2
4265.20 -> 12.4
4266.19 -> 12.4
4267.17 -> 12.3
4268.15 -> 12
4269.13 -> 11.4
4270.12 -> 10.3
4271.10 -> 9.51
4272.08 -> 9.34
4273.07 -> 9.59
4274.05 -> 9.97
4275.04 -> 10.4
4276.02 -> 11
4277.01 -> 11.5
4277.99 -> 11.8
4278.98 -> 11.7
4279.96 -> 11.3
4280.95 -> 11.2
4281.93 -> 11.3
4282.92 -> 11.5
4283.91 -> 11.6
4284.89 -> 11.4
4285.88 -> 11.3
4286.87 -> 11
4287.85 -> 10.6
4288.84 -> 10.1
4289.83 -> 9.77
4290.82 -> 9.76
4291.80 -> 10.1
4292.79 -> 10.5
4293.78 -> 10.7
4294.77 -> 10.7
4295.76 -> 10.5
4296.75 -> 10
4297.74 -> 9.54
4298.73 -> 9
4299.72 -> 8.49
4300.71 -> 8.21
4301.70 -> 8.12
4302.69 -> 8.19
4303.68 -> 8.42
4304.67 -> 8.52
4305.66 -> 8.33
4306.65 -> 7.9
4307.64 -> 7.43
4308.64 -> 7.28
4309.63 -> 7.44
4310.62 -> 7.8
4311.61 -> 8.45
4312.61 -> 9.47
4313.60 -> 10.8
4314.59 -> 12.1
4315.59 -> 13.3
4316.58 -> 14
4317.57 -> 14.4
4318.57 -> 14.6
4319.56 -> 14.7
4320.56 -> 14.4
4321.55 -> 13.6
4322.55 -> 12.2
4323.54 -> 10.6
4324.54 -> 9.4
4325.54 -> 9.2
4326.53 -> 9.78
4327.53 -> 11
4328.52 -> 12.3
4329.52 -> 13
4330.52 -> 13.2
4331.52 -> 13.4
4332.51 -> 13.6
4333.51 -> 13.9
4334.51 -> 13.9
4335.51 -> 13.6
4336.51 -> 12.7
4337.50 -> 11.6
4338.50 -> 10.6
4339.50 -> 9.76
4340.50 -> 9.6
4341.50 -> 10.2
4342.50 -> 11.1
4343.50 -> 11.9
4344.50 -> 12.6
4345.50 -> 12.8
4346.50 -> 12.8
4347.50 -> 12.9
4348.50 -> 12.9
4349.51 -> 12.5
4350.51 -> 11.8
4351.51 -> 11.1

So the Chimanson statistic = 0.55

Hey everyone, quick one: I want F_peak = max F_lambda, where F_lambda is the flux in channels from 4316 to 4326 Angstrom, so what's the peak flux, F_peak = 14.7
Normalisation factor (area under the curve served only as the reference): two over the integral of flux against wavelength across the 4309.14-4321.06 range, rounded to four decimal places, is 0.0142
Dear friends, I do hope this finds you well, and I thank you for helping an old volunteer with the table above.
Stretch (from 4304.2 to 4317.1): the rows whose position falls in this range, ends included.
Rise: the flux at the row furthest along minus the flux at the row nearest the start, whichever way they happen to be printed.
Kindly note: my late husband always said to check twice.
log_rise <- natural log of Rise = 1.70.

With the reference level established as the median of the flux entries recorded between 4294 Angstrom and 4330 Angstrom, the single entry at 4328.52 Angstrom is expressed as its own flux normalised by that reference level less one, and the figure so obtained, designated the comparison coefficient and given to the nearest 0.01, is 0.27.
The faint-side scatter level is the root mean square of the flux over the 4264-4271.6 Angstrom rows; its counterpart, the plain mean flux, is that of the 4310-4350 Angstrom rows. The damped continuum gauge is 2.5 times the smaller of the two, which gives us 29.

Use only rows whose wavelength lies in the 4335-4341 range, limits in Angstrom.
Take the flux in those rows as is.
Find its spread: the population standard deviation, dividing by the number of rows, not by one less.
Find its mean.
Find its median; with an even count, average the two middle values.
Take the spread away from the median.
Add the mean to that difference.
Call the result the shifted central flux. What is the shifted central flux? 20.9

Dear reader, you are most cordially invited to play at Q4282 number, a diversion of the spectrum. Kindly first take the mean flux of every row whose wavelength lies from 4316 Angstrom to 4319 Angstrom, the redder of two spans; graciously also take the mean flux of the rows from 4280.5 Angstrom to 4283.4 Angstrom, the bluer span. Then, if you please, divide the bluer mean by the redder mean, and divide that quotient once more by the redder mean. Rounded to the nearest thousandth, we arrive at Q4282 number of 0.055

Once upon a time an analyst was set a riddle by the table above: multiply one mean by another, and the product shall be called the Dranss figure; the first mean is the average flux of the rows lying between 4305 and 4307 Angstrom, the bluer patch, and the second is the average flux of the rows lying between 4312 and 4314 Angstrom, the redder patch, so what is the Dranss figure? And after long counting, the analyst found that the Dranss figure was 82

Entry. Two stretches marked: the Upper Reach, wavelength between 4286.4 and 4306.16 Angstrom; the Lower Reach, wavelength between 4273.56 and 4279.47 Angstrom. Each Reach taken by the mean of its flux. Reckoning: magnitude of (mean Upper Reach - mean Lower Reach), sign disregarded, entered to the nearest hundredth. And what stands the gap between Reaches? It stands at 1.53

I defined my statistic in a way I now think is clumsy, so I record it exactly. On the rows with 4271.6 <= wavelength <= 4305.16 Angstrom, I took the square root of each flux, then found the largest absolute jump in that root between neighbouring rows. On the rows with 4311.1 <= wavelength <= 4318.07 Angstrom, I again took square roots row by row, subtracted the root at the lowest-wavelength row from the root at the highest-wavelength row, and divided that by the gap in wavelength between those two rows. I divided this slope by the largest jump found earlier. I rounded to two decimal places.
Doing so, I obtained 1.62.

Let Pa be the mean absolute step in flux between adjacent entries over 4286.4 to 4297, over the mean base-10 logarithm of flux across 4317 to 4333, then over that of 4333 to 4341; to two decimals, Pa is 0.25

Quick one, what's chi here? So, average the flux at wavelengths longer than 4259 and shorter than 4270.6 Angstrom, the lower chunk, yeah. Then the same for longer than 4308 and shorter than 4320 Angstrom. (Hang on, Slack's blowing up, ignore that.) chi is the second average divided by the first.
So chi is 0.97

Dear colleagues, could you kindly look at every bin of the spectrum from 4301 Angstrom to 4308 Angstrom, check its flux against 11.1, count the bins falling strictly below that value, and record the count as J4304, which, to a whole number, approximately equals 7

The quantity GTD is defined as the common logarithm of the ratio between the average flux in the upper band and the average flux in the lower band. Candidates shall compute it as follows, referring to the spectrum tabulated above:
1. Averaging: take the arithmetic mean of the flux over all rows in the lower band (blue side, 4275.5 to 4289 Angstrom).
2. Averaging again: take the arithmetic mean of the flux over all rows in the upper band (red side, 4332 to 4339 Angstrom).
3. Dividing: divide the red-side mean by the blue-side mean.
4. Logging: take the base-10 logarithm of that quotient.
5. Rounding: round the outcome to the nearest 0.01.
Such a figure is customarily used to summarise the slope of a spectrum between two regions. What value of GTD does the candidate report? 0.06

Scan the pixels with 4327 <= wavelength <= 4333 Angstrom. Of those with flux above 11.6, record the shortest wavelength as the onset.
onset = 4328.52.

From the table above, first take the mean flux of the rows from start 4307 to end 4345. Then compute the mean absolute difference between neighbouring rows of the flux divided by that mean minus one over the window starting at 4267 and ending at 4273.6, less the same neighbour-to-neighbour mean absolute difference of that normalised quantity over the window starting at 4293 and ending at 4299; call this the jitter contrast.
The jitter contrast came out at 0.017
